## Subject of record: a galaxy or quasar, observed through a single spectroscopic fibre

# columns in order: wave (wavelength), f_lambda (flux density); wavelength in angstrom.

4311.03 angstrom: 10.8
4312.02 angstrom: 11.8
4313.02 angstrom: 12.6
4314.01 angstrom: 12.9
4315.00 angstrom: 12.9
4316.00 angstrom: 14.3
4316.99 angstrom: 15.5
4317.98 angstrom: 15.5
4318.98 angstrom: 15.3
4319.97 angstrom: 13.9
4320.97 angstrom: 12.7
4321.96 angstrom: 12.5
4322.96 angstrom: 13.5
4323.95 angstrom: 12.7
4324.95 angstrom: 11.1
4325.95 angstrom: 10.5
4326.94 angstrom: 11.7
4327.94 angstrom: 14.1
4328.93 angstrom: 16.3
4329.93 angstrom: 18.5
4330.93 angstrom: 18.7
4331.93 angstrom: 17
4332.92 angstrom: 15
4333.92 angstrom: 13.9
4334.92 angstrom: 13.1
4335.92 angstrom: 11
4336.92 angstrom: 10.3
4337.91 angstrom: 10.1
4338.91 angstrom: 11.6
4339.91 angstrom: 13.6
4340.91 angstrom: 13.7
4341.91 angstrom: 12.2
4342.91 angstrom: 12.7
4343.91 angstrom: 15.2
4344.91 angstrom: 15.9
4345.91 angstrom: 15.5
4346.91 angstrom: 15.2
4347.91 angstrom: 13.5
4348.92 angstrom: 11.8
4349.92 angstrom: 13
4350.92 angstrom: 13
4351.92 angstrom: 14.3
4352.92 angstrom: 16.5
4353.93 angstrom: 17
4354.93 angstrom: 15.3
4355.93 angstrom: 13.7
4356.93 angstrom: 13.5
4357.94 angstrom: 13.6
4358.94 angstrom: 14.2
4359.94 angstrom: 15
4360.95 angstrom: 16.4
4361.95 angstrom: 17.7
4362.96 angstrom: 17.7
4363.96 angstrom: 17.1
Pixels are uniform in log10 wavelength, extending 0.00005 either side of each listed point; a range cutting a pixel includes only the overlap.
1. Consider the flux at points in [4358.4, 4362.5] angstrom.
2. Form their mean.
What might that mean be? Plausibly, 15.8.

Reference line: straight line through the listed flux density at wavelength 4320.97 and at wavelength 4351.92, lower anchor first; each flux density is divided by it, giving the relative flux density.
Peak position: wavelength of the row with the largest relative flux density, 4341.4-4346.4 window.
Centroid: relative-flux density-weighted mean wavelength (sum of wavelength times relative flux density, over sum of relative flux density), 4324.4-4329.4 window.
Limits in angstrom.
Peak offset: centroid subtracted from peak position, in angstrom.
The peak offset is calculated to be 17.8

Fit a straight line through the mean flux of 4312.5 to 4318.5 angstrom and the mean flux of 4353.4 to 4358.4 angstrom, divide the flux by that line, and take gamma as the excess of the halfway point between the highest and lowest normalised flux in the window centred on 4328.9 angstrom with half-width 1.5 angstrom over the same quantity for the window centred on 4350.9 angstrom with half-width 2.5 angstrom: 0.18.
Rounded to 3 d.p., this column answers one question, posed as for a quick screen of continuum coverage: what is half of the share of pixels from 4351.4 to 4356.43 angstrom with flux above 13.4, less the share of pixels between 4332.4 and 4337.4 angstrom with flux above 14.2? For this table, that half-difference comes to 0.400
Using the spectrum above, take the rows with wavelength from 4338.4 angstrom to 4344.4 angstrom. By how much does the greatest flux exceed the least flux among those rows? 3.6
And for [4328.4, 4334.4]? 4.8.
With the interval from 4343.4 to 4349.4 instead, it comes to 4.1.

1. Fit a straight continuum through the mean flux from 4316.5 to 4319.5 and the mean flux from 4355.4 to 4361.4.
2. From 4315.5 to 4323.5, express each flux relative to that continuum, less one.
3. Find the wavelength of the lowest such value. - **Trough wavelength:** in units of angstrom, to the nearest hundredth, 4321.96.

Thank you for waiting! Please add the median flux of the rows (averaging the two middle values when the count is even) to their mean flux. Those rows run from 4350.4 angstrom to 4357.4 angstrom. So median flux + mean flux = 29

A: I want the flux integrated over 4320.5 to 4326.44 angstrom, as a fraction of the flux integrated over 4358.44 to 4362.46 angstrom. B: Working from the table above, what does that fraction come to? 1.14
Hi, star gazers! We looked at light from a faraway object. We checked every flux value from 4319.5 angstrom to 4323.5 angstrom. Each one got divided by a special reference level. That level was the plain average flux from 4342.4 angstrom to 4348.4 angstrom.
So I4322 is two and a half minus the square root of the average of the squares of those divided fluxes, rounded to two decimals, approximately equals 1.60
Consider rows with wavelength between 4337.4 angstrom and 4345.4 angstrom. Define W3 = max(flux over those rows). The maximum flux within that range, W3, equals 15.9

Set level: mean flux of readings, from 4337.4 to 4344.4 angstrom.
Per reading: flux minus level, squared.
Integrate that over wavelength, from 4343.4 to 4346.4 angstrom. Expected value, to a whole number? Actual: 24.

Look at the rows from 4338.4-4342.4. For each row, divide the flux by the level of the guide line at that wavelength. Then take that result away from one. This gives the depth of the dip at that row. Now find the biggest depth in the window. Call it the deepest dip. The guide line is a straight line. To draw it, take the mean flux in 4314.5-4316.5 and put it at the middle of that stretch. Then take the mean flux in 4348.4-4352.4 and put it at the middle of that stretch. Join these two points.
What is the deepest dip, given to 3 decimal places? 0.122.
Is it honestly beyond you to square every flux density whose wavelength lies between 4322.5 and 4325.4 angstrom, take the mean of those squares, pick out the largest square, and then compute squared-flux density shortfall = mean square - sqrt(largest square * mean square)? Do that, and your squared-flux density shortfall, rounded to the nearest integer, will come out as -13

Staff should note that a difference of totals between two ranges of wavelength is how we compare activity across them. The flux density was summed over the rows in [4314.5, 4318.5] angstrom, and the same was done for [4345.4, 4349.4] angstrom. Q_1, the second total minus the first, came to -2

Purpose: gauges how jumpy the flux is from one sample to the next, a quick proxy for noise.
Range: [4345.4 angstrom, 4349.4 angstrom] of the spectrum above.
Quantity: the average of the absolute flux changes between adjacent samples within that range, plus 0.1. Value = 1.3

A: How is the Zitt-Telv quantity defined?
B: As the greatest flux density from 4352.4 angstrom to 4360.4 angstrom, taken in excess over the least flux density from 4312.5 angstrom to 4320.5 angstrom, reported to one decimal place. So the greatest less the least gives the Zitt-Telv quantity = 4.4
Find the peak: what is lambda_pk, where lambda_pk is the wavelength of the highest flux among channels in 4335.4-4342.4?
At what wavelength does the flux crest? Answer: 4340.91 angstrom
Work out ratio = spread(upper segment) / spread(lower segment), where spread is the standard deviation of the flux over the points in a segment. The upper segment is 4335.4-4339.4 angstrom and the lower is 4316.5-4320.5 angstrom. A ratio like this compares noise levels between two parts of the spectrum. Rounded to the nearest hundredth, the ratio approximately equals 0.89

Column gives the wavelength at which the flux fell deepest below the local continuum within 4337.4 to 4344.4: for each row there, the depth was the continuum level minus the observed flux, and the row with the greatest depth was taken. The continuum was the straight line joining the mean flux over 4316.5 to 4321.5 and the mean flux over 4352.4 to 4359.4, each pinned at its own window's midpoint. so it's 4337.91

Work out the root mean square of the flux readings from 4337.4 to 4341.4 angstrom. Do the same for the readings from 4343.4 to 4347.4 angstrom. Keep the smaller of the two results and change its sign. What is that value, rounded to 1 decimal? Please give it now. -12.3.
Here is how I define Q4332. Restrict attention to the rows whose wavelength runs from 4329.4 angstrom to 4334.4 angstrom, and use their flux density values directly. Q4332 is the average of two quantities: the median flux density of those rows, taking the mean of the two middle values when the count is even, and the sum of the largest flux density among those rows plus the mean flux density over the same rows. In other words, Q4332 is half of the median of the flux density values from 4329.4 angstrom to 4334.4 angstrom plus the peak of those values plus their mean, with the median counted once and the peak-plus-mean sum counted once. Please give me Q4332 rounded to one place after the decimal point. 26.2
